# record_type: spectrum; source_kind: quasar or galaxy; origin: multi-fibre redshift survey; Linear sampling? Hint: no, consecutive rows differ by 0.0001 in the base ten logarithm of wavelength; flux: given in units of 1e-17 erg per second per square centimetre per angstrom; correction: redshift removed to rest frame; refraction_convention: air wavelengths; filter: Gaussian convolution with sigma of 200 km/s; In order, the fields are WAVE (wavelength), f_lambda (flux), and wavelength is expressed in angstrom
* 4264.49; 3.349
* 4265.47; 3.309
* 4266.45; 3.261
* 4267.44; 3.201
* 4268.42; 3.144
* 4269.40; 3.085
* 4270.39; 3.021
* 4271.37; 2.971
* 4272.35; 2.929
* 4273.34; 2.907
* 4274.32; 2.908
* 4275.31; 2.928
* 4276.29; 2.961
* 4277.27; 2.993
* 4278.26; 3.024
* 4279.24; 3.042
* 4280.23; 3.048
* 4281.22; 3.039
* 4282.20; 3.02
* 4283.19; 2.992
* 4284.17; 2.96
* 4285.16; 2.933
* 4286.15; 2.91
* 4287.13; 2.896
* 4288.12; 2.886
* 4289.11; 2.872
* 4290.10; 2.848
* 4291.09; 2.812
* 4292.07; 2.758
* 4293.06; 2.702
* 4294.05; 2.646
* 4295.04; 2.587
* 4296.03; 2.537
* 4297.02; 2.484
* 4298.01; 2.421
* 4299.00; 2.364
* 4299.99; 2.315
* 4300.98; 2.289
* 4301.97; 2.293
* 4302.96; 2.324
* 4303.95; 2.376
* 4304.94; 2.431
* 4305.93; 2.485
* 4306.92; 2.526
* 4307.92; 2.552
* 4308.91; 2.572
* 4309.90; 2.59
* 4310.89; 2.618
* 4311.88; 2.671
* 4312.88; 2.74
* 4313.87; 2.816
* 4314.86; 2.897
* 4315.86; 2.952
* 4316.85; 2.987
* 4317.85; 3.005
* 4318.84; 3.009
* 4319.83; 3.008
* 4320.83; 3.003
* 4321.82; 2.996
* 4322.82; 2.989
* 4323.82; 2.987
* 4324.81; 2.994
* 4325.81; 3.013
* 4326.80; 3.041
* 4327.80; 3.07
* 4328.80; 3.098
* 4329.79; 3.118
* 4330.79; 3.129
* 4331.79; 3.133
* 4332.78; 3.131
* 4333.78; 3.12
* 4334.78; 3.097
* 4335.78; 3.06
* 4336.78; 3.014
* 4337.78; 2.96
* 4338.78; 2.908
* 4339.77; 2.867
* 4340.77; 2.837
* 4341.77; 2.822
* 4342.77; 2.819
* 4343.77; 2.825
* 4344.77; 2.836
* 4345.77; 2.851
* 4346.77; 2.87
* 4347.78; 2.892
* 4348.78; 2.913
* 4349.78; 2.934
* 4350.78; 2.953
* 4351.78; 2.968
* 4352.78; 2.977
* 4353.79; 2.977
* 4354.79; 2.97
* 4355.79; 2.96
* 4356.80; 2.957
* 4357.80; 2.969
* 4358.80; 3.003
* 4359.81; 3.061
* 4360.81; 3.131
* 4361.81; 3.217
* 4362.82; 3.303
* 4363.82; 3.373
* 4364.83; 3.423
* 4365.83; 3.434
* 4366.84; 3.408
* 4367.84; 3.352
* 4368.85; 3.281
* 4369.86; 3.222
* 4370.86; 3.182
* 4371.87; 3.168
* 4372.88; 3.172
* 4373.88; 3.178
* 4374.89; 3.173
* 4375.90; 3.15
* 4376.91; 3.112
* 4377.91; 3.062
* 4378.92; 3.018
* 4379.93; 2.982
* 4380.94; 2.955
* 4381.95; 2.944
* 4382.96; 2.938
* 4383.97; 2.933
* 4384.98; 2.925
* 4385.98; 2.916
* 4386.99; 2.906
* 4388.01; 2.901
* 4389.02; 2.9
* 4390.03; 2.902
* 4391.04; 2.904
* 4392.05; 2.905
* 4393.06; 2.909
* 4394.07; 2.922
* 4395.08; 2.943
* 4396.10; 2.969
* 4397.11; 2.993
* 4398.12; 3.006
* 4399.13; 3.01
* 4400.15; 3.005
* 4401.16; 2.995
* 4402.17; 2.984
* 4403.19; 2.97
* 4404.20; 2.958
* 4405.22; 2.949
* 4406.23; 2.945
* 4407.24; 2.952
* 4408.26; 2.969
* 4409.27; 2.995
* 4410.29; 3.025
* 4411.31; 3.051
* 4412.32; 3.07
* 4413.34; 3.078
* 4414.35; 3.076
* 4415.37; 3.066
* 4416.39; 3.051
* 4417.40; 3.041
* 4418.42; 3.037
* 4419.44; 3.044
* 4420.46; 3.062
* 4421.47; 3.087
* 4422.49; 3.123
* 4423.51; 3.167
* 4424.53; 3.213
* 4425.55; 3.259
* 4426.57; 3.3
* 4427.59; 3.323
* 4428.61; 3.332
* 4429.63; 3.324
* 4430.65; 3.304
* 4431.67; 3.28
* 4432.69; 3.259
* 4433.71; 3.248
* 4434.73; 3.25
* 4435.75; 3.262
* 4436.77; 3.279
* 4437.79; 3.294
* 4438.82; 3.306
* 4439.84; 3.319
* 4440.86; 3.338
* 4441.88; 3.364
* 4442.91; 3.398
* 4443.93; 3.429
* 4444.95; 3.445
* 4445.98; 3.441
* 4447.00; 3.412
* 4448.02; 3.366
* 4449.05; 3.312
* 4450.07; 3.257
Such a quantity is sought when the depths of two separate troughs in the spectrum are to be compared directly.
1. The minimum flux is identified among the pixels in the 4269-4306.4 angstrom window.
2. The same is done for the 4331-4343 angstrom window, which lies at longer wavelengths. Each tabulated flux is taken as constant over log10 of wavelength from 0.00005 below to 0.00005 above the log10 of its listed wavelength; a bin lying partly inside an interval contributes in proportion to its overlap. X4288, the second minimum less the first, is 0.53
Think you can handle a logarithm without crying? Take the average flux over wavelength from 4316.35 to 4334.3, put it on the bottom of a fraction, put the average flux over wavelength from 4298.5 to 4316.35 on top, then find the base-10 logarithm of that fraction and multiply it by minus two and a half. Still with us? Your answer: 0.20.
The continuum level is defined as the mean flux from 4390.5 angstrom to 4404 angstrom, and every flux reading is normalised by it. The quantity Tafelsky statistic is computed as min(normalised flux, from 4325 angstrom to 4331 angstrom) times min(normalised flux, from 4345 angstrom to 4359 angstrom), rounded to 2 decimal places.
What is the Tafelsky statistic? 0.98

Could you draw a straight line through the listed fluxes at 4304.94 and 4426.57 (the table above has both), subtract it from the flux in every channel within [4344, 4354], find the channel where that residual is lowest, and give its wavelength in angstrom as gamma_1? 4344.77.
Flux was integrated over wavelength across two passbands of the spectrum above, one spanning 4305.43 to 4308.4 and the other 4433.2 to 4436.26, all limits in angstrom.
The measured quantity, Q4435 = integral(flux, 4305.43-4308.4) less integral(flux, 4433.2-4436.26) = -2.5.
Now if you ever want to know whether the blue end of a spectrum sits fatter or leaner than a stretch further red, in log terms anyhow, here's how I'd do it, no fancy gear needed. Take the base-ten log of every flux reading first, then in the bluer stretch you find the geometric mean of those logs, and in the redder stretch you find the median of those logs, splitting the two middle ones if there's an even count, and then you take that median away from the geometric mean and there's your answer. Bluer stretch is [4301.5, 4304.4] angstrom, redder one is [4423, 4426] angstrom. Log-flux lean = -0.14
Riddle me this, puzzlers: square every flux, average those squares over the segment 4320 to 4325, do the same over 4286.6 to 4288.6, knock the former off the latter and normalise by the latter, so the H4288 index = -0.07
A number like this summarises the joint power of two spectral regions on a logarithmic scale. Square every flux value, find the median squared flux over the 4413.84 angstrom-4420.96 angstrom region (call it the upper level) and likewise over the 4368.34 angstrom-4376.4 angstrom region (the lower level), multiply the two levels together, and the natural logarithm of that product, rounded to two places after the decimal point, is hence 4.54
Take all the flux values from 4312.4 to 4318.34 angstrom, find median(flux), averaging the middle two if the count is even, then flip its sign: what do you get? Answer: -2.9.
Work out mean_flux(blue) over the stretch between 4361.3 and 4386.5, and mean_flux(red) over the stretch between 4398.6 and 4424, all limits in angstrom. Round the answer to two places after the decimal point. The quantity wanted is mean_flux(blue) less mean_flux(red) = 0.12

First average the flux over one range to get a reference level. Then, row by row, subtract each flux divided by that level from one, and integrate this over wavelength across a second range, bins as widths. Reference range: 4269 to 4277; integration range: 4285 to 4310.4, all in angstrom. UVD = 3.2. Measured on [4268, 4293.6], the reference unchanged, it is 0.2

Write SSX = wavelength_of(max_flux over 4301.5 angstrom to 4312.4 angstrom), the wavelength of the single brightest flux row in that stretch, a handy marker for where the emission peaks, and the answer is 4311.88 angstrom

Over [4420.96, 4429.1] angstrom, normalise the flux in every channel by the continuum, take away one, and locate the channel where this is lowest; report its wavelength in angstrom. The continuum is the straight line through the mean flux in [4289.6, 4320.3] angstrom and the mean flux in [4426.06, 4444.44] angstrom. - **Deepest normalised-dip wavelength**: 4421.47 angstrom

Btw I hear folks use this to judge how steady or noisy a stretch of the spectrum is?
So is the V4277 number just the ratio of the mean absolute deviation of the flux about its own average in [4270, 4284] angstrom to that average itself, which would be 0.0145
